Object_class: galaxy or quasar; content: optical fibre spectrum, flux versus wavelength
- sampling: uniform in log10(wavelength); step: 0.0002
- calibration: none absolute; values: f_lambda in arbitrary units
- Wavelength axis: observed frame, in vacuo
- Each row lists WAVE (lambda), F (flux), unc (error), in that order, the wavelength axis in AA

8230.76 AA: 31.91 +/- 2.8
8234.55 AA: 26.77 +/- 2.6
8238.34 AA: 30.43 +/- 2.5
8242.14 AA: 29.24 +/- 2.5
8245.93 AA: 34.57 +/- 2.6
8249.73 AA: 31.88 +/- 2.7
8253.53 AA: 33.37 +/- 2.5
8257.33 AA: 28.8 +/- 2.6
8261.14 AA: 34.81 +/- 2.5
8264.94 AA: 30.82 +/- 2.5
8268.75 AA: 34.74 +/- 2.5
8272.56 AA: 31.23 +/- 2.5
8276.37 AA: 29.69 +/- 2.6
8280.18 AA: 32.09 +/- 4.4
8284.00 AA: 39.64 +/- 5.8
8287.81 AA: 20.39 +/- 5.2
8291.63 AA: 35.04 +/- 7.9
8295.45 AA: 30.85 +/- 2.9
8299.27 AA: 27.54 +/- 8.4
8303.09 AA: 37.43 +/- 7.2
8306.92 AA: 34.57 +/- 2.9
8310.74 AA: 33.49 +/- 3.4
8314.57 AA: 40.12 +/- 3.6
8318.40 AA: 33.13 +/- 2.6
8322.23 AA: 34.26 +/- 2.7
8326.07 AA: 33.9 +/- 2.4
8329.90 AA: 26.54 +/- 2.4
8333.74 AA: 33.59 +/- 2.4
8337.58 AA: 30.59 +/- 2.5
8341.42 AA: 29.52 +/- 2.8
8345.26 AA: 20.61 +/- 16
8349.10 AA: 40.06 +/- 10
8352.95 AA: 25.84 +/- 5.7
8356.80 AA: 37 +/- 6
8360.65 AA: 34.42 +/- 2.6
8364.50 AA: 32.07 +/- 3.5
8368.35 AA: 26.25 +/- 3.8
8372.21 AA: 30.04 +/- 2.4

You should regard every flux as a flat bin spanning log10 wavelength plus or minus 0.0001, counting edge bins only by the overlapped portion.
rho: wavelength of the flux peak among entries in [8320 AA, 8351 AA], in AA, 8349.10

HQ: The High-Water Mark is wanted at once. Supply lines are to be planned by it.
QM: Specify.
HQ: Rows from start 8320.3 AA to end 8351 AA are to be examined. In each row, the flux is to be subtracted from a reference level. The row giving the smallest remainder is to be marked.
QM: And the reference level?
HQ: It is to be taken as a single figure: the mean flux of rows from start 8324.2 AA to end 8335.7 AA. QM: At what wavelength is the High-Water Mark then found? 8349.10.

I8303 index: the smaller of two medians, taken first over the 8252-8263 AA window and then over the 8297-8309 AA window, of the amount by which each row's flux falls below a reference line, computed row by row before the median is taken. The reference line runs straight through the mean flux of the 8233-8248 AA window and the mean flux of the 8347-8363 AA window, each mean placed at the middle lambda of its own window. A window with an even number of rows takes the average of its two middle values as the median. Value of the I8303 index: -2.6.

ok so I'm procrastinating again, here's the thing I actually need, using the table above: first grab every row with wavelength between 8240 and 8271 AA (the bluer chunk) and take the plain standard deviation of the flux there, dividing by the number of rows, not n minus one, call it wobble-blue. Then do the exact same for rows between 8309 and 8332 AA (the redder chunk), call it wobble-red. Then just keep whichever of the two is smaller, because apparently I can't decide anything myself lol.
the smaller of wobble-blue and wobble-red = 2.3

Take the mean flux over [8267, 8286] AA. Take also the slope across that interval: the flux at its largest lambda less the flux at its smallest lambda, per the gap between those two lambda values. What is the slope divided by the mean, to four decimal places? 0.0096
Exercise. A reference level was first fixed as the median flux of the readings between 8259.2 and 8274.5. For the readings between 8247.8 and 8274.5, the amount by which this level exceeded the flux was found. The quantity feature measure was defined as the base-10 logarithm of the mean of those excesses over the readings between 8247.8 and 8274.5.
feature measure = -0.1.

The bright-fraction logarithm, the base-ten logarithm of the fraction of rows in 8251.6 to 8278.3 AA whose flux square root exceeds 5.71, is -0.4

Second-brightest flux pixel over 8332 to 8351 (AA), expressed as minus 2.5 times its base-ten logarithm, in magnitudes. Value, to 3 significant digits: -3.82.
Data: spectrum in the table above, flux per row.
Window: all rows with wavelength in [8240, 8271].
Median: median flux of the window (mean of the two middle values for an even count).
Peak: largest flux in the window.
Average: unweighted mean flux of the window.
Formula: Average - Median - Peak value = -35.2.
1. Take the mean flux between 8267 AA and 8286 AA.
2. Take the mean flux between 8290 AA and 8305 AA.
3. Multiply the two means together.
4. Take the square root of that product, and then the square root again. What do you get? 5.75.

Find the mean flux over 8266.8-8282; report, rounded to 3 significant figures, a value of 31.9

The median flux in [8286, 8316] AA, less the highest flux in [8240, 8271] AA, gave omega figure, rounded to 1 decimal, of -0.8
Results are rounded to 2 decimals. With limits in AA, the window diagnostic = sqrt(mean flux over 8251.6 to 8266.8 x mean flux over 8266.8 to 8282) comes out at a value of 31.94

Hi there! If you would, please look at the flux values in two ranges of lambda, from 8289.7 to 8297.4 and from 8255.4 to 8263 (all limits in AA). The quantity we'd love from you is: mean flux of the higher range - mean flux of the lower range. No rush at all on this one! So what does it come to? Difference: 1.1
